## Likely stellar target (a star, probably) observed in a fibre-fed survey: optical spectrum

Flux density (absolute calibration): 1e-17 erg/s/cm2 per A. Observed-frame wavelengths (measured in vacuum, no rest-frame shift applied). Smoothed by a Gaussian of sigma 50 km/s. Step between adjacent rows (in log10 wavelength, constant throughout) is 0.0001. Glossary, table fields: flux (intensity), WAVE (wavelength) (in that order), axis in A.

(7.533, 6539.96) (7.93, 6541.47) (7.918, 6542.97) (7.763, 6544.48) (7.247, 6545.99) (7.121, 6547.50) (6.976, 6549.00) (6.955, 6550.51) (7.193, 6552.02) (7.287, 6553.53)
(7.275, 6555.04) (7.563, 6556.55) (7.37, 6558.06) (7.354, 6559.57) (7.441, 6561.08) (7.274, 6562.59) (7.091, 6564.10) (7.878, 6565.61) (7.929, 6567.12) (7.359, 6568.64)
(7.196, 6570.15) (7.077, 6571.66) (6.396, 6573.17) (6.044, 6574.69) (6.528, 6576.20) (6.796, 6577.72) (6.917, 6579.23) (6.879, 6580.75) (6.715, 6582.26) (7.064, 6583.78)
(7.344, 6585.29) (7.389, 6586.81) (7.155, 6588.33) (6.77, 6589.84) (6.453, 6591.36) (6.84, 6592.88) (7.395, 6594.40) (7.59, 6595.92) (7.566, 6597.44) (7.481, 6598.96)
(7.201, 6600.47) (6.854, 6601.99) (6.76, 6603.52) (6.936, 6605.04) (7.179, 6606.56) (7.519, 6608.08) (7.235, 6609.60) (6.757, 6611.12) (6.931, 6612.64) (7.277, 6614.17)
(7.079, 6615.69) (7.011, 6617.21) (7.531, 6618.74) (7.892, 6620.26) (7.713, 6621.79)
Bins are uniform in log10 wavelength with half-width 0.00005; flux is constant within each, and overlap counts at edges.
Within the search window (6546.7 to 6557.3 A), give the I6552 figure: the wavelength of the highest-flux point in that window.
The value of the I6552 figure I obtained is 6556.55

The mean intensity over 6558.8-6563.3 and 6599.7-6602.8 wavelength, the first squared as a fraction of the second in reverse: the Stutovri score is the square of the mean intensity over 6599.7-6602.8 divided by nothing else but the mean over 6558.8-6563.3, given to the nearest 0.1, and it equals 6.7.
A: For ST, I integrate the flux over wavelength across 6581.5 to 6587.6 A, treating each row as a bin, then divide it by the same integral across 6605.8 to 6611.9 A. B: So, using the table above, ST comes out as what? 0.99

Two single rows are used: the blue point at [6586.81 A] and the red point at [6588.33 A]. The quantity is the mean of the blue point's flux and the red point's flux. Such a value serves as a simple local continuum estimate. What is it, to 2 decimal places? 7.27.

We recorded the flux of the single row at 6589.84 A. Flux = 6.77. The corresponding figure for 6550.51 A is 6.955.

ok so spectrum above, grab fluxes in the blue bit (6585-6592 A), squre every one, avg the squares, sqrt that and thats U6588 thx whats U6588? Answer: 7.03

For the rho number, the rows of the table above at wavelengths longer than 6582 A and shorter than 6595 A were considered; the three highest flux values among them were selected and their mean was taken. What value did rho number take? 7.38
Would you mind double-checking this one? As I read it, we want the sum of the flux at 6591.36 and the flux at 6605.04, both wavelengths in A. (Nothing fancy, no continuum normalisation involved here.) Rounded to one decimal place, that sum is 13.4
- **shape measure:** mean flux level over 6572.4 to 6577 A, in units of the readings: 6.32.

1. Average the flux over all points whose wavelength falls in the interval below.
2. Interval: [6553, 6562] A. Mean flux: 7.38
